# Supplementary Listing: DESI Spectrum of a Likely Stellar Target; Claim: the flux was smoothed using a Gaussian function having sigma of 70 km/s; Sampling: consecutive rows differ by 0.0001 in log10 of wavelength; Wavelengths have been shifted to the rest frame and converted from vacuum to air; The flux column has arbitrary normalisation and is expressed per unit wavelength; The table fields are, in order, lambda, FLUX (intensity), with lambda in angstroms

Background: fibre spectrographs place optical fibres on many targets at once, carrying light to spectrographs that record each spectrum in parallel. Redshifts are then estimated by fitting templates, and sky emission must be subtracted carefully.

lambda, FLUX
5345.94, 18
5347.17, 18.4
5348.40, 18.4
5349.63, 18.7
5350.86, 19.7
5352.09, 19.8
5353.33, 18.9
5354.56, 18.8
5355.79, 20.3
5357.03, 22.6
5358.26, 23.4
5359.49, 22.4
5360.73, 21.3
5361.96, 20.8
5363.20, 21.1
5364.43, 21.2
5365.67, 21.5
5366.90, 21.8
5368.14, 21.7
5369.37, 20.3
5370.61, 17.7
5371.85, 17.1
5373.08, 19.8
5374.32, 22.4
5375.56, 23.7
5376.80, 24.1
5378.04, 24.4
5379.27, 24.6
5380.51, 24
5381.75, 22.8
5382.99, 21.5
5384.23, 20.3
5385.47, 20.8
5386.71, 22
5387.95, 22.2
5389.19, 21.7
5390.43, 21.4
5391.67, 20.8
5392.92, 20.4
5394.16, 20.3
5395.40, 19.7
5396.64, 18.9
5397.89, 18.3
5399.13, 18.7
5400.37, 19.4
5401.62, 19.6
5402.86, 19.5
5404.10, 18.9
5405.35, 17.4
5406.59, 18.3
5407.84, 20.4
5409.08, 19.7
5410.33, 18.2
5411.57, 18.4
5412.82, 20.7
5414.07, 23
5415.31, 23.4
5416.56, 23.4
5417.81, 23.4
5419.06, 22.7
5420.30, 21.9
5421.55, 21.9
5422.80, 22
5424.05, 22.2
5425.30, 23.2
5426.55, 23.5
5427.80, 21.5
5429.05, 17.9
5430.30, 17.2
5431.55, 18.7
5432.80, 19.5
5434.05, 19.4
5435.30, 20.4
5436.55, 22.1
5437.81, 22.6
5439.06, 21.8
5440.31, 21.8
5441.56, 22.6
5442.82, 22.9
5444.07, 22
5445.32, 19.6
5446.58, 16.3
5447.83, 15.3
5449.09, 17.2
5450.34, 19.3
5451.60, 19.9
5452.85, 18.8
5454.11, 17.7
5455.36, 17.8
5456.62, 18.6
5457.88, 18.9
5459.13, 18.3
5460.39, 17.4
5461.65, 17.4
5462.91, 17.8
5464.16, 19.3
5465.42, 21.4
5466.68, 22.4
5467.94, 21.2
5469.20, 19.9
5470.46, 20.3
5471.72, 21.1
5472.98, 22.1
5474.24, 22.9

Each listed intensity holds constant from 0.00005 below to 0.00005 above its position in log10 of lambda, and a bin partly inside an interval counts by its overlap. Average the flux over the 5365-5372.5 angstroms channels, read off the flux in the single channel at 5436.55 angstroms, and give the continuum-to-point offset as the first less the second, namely -2.1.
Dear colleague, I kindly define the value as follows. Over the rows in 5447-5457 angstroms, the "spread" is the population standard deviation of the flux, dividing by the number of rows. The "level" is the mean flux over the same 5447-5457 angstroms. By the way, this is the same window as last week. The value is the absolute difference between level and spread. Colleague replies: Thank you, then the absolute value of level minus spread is 17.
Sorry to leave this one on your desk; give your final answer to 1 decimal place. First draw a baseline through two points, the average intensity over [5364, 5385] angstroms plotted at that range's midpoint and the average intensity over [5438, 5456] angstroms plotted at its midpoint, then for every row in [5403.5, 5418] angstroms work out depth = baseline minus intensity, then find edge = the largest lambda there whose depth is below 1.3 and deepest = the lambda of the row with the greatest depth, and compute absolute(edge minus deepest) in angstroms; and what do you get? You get 12.5 angstroms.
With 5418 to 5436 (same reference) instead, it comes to 5.0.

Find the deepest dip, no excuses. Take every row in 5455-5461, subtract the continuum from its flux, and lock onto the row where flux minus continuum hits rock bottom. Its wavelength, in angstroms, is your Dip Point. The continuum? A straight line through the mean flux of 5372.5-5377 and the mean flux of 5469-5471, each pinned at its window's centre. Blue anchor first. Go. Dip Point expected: 5460.39 angstroms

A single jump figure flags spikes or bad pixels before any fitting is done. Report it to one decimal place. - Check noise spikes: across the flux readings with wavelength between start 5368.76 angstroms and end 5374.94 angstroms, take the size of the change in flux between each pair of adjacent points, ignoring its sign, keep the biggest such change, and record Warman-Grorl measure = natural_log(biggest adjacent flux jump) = 1.0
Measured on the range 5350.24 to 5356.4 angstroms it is 0.4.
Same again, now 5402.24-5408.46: 0.7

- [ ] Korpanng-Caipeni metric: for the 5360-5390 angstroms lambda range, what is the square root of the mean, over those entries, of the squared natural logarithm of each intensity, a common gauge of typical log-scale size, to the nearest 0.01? 3.07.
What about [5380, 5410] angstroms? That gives 3.01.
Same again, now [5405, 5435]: 3.03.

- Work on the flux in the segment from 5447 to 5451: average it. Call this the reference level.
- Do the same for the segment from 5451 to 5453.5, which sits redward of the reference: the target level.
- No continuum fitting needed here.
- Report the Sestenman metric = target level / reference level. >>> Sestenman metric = 1.12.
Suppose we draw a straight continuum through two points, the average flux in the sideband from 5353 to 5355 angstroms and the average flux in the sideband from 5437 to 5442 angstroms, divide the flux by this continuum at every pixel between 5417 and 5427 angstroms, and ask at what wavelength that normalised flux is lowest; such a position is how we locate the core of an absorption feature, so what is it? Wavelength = 5421.55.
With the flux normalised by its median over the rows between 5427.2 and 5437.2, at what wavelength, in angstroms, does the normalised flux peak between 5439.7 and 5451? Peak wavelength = 5442.82 angstroms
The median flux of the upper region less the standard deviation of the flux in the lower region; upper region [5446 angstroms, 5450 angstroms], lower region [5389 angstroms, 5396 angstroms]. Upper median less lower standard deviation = 15.6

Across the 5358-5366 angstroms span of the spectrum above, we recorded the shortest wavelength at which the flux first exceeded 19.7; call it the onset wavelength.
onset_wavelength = 5358.26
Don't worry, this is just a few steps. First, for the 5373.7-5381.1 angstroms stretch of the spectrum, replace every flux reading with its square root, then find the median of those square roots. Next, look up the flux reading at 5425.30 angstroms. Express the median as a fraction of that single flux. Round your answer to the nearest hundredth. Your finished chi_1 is 0.21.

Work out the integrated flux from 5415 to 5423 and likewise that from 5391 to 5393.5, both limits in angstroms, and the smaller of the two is 51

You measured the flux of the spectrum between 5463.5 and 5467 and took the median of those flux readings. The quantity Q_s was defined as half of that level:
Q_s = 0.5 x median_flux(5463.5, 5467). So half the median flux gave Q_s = 10.7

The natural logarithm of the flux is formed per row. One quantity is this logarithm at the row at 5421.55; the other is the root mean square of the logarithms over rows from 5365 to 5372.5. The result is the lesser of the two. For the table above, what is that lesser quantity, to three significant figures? 2.99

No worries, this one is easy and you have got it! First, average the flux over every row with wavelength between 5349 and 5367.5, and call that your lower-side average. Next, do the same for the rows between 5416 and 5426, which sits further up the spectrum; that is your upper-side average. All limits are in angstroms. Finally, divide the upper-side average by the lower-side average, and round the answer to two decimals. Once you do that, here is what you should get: 1.08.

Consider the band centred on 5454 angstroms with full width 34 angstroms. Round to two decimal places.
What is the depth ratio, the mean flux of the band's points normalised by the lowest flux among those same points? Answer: 1.28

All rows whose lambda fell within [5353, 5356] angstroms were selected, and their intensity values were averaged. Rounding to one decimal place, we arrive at 19.3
